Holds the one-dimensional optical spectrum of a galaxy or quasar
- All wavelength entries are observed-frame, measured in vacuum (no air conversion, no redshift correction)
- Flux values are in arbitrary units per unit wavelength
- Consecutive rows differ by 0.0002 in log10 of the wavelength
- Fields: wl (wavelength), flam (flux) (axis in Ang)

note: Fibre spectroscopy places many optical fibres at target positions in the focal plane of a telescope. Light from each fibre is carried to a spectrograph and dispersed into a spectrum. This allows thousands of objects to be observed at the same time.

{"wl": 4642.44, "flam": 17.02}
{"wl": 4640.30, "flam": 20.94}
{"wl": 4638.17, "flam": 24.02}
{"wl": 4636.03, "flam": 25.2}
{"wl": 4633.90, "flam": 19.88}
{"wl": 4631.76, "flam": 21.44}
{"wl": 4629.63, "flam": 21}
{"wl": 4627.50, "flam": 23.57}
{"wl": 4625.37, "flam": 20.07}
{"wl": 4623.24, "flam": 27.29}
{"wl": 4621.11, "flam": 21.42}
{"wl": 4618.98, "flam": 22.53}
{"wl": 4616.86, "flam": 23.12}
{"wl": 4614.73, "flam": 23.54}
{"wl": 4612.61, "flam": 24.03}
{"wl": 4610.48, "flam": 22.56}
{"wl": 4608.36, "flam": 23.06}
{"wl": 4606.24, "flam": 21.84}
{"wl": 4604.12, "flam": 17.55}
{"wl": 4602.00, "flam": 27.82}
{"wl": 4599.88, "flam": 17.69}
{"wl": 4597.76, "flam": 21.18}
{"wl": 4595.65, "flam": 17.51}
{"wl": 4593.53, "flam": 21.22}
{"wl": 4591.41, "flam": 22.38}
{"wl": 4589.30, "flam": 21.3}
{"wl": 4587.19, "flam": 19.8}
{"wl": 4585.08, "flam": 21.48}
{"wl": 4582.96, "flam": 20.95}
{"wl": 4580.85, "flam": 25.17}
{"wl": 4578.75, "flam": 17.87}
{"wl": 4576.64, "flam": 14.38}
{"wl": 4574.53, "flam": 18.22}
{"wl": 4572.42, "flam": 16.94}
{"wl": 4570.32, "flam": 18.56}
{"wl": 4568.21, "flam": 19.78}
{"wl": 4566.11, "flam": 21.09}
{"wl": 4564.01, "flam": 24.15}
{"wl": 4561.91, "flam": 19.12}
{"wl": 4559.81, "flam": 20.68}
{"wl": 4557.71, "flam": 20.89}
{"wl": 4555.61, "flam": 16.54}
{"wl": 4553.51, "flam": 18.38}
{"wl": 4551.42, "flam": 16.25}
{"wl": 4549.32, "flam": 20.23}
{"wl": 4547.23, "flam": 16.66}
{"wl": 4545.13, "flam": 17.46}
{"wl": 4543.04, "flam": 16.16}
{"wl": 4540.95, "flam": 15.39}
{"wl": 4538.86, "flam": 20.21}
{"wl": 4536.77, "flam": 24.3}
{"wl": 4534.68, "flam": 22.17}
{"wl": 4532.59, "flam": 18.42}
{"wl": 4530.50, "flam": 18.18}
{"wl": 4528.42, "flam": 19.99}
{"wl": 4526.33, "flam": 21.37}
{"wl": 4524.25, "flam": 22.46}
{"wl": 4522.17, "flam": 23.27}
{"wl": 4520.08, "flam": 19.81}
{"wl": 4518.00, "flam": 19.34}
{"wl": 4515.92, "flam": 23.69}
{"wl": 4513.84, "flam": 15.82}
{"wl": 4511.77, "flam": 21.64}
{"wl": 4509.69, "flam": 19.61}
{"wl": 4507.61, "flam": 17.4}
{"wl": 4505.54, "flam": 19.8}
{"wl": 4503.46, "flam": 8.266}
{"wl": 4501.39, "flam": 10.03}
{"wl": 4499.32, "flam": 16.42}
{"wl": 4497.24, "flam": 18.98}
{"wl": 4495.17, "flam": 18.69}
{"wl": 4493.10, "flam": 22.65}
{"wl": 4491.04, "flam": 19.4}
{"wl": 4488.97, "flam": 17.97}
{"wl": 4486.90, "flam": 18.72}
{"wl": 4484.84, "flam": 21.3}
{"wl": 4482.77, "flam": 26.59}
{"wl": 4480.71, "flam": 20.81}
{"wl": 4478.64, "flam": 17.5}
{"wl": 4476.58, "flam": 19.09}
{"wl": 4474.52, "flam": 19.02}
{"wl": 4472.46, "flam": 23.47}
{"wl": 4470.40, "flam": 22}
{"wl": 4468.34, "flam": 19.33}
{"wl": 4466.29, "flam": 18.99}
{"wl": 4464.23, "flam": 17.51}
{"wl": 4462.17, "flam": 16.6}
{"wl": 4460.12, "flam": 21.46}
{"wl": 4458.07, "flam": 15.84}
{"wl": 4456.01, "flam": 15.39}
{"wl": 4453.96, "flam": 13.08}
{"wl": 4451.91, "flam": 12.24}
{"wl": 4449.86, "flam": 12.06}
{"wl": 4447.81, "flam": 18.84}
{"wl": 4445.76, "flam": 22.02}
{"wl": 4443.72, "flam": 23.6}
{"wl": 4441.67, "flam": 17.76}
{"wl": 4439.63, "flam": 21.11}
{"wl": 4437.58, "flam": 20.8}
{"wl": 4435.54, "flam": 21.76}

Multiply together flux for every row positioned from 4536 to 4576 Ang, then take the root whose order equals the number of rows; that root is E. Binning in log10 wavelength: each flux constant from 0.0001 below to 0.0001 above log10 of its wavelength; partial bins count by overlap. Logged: 18.8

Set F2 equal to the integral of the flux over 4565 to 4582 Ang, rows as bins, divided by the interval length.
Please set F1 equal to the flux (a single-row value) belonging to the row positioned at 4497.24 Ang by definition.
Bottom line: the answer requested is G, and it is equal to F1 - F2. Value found 0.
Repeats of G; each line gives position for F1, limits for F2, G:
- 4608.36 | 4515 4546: 3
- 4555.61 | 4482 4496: -4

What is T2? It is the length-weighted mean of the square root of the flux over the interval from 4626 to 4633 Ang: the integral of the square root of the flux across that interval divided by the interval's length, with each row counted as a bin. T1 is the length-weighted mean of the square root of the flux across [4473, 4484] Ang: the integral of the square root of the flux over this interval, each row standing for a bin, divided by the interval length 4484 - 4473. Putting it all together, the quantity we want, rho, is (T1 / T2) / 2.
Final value 0.486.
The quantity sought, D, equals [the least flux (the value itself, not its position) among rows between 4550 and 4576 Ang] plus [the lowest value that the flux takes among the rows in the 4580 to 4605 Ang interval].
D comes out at 34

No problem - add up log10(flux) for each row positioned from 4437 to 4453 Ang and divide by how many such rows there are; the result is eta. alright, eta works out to 1.26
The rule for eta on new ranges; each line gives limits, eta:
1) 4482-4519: 1.26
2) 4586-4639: 1.34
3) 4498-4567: 1.27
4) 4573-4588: 1.29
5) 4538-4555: 1.24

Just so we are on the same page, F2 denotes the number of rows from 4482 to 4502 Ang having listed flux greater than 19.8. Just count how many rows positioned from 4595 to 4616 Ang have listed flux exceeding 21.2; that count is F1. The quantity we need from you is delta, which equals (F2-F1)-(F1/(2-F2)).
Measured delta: 3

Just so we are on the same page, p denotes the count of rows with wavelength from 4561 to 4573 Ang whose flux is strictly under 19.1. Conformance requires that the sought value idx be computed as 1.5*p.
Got 3.0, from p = 2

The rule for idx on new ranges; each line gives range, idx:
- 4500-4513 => 4.5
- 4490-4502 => 6.0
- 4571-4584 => 6.0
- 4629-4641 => 0.0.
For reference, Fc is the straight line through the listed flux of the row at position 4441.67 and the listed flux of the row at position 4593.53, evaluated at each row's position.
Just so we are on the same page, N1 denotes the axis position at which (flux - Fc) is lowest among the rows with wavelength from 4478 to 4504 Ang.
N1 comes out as 4503.46 Ang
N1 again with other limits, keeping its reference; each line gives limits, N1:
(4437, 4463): 4449.86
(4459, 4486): 4462.17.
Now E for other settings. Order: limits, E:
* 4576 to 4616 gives 20.9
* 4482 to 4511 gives 17.6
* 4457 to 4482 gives 19.2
